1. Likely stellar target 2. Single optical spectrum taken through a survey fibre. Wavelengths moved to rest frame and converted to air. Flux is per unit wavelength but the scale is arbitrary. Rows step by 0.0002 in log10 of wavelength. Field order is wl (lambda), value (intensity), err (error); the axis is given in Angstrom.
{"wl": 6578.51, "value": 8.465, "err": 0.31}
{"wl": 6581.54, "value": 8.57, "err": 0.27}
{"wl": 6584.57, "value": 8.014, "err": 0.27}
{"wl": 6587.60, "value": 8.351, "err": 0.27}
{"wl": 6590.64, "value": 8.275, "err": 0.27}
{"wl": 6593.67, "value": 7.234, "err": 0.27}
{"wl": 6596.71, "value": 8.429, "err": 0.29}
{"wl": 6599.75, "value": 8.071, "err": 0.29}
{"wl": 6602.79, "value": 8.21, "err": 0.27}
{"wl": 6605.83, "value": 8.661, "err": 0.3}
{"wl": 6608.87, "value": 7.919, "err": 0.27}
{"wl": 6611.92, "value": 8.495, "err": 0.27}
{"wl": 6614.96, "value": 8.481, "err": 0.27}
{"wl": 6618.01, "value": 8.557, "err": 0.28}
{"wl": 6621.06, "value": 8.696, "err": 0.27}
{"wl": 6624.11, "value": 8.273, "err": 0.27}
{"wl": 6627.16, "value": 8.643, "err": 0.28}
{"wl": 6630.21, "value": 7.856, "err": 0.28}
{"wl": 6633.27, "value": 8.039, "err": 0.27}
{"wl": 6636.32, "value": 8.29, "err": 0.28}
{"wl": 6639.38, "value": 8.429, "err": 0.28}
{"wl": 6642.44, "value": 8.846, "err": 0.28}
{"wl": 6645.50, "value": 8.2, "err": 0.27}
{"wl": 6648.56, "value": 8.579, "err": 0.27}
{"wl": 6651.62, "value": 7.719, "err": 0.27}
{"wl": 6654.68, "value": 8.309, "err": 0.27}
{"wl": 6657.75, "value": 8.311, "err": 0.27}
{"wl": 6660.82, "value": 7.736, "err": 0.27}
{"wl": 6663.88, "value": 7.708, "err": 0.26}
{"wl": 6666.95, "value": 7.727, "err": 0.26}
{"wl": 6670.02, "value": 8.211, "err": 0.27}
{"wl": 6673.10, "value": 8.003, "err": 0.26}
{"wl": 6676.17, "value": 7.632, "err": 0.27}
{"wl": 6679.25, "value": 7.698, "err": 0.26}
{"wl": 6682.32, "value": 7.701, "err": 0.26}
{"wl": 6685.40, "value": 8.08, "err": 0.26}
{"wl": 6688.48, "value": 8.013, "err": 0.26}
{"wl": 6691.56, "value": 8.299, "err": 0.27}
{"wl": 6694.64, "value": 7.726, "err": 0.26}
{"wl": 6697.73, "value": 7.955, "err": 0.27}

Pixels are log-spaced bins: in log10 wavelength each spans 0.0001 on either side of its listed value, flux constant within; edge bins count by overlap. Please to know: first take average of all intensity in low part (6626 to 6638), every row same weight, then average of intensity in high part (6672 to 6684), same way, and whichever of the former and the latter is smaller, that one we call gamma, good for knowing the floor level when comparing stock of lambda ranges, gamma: 7.76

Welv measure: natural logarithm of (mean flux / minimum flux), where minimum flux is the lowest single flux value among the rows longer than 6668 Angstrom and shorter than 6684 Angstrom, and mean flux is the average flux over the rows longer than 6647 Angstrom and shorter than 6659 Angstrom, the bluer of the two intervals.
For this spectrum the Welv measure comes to 0.075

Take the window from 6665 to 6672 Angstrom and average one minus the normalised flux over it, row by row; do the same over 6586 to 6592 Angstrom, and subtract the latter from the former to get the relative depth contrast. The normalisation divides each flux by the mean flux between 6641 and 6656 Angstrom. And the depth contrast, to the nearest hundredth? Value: 0.04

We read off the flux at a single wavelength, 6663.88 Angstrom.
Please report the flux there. 7.708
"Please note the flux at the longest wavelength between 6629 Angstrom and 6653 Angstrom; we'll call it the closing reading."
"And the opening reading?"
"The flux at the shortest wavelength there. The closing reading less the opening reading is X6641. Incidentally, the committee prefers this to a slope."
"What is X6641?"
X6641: -0.14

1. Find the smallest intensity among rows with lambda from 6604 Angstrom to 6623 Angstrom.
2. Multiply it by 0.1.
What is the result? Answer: 0.792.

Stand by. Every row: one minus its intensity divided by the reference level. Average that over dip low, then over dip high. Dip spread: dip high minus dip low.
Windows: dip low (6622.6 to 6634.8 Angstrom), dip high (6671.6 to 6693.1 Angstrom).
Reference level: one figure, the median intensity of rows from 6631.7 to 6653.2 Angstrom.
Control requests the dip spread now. 0.03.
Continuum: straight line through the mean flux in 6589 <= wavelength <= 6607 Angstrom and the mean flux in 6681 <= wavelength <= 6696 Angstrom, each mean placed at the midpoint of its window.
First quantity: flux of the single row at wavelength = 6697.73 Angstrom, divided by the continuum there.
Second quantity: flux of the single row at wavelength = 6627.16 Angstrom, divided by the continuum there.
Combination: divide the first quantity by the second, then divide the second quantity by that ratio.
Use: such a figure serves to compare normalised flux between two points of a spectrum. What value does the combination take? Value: 1.14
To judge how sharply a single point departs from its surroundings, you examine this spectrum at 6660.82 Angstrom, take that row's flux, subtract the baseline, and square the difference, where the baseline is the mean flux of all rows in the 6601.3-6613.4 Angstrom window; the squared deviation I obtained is 0.34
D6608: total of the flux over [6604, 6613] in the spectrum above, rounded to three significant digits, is 25.1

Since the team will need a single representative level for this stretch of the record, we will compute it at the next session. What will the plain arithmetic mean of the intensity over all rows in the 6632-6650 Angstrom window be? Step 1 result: 8.40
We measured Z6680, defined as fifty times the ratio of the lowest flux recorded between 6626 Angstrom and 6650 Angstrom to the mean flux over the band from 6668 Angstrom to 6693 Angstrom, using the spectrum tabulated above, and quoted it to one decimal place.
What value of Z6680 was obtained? 49.4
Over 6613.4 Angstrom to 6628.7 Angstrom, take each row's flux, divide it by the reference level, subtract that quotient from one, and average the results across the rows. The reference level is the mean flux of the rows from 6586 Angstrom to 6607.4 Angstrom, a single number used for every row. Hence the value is -0.04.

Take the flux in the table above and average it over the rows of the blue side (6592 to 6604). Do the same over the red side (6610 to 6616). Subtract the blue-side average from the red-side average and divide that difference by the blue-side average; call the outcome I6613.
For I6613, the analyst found 0.06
